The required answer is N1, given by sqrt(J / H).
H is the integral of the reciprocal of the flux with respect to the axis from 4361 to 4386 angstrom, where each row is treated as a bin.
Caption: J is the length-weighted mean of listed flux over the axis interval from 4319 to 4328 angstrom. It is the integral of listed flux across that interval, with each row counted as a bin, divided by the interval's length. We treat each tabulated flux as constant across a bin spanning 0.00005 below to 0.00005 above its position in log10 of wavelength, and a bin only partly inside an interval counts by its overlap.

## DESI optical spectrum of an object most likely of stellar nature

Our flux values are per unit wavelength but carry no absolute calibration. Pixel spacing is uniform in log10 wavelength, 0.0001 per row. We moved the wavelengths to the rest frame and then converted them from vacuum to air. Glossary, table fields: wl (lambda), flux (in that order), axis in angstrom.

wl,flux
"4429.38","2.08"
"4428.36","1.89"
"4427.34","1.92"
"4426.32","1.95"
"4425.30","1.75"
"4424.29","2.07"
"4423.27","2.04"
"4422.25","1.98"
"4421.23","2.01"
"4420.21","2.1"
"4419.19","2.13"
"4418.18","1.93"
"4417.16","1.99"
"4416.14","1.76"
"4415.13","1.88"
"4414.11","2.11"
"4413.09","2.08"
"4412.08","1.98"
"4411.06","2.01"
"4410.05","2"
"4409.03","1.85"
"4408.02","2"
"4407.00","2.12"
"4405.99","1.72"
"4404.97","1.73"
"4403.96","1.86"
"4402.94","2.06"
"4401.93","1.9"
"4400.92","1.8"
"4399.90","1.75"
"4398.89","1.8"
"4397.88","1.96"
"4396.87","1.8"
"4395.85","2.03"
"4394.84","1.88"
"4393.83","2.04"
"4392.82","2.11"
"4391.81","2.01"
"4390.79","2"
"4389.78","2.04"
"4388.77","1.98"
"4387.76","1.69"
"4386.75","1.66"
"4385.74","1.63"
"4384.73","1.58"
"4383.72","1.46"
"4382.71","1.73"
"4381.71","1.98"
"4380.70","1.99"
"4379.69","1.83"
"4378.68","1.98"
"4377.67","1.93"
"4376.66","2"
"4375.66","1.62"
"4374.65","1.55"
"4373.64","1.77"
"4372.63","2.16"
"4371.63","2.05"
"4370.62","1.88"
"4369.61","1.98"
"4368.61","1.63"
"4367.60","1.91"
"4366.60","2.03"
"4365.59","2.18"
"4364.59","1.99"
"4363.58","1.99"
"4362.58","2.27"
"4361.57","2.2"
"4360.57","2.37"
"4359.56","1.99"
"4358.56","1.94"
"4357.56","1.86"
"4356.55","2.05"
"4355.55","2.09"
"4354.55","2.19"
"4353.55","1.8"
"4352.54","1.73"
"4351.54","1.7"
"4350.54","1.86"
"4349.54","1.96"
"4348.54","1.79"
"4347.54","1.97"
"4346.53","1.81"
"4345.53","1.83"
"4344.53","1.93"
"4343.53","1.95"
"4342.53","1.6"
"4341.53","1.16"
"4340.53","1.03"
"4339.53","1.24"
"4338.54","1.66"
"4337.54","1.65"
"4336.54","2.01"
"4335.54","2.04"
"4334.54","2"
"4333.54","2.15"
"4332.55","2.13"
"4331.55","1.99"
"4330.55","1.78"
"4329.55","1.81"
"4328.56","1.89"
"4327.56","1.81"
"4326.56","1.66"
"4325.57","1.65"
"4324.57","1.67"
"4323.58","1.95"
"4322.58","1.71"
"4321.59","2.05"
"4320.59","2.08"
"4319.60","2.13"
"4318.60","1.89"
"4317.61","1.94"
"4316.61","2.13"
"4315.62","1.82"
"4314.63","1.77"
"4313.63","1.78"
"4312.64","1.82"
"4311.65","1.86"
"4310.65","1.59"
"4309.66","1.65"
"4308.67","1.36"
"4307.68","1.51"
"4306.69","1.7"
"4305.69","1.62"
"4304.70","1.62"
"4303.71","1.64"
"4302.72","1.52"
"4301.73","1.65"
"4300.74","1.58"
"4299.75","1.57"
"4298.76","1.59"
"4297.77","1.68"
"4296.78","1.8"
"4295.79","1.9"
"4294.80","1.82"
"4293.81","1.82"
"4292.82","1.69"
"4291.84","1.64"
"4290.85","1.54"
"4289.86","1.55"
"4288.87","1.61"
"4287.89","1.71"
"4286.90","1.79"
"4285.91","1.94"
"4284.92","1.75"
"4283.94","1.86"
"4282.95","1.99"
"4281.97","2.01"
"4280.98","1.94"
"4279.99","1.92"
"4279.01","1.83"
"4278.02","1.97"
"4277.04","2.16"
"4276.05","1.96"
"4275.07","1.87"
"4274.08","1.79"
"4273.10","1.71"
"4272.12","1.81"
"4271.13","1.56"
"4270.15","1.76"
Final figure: 0.373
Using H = 13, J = 1.86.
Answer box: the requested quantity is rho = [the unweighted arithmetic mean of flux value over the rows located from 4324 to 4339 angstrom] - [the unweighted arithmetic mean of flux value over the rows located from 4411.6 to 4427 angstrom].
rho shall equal -0.1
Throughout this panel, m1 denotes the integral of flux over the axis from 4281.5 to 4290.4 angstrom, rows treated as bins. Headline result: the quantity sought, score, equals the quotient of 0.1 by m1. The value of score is 0.006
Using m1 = 16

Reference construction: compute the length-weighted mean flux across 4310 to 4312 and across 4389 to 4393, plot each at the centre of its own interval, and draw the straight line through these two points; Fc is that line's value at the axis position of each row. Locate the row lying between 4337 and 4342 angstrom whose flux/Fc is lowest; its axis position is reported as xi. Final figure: 4340.53 angstrom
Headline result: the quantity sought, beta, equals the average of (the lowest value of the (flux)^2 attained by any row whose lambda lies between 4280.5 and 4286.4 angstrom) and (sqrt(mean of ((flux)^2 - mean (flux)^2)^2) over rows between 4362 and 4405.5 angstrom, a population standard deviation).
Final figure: 1.87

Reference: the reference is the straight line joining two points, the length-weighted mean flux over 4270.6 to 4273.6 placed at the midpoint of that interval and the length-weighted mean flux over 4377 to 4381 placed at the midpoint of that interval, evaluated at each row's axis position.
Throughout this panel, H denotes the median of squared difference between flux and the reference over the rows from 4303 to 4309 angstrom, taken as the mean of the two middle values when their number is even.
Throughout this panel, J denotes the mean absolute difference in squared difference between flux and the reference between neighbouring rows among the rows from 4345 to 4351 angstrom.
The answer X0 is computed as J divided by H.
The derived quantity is 0.3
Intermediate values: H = 0.02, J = 0.006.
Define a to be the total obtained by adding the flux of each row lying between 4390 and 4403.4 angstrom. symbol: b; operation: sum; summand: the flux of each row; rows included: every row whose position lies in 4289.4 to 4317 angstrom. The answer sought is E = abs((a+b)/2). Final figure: 36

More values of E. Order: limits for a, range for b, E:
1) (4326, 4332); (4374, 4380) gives 11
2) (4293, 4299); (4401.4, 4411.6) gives 15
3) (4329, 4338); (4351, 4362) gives 20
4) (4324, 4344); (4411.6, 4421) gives 26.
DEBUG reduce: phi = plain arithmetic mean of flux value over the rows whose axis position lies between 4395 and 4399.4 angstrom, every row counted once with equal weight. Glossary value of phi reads 1.90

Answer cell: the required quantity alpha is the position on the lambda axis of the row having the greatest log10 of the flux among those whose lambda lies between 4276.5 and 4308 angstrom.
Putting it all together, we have 4277.04 angstrom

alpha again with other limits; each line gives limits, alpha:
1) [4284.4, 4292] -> 4285.91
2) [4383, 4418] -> 4407.00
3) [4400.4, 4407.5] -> 4407.00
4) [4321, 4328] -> 4321.59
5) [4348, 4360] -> 4354.55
